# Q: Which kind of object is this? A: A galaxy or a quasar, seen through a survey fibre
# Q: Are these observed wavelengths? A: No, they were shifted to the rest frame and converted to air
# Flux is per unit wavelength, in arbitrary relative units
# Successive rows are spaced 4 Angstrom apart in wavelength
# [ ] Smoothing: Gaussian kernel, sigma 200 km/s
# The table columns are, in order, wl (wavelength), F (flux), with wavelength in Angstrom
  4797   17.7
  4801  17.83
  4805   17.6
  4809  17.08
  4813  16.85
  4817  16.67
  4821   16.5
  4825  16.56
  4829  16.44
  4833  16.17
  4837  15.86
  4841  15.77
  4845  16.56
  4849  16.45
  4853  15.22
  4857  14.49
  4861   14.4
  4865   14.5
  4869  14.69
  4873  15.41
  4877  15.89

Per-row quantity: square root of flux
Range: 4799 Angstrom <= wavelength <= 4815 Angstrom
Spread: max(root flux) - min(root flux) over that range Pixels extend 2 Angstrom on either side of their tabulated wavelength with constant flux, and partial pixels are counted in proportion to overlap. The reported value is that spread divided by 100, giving 0.0012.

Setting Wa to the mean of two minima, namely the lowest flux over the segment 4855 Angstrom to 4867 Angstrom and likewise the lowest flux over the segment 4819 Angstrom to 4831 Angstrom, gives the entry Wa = 15.4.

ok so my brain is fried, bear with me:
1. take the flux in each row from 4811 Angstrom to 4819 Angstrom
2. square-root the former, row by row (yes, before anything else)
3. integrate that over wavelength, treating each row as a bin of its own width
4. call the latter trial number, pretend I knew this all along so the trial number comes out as 33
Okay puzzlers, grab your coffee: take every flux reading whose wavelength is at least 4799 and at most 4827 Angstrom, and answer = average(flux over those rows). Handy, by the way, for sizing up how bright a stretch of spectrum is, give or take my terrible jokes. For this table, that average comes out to 17.0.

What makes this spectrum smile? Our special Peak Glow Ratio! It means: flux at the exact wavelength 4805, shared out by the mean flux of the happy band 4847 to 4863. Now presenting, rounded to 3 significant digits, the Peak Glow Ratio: 1.16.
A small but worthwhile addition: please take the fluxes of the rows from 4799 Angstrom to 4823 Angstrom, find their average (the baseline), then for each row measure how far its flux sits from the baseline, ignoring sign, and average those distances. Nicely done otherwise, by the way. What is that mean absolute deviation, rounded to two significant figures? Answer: 0.42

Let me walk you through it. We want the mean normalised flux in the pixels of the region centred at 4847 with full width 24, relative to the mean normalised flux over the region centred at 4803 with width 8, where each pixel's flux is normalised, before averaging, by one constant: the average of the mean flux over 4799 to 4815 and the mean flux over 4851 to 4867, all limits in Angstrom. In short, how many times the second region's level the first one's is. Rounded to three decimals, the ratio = 0.888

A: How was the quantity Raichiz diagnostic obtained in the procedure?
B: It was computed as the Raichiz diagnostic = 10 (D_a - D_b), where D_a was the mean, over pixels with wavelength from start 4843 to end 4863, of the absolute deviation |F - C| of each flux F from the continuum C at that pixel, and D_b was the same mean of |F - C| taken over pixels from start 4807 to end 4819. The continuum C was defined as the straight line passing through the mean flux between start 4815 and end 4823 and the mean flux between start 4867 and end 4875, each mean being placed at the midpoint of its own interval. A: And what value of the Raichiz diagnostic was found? 7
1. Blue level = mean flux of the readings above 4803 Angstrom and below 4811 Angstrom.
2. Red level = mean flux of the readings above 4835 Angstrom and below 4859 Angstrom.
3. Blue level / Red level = 1.10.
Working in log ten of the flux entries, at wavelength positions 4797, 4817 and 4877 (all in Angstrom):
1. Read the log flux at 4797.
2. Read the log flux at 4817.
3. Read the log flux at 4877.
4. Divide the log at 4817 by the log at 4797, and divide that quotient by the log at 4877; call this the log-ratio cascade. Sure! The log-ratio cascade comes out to 0.82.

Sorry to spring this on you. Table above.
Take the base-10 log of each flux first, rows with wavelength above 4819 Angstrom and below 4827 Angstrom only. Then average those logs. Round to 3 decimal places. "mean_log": 1.218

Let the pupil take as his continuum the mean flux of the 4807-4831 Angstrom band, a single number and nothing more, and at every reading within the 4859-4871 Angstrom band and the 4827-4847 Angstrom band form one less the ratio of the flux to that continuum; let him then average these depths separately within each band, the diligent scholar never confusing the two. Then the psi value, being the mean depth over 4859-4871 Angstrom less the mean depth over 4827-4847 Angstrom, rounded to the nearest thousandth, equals 0.098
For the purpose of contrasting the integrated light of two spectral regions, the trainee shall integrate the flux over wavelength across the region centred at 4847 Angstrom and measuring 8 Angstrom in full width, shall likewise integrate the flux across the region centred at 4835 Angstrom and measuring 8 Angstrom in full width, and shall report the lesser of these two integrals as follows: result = 128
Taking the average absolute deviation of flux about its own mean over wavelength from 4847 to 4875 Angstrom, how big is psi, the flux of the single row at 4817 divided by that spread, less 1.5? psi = 28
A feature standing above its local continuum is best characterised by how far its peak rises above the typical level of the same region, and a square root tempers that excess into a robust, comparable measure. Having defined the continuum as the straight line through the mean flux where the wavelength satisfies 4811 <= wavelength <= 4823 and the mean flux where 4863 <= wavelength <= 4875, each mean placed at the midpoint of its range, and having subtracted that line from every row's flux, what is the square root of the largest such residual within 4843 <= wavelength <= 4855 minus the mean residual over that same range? 0.61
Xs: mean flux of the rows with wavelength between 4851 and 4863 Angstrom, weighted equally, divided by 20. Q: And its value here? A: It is 0.74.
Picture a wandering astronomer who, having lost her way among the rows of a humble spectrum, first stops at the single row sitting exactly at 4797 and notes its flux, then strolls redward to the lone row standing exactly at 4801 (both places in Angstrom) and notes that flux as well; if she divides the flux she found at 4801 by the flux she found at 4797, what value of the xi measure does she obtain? 1.01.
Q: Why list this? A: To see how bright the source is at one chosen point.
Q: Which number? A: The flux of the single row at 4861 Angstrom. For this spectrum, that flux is 14.4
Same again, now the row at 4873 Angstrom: 15.41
